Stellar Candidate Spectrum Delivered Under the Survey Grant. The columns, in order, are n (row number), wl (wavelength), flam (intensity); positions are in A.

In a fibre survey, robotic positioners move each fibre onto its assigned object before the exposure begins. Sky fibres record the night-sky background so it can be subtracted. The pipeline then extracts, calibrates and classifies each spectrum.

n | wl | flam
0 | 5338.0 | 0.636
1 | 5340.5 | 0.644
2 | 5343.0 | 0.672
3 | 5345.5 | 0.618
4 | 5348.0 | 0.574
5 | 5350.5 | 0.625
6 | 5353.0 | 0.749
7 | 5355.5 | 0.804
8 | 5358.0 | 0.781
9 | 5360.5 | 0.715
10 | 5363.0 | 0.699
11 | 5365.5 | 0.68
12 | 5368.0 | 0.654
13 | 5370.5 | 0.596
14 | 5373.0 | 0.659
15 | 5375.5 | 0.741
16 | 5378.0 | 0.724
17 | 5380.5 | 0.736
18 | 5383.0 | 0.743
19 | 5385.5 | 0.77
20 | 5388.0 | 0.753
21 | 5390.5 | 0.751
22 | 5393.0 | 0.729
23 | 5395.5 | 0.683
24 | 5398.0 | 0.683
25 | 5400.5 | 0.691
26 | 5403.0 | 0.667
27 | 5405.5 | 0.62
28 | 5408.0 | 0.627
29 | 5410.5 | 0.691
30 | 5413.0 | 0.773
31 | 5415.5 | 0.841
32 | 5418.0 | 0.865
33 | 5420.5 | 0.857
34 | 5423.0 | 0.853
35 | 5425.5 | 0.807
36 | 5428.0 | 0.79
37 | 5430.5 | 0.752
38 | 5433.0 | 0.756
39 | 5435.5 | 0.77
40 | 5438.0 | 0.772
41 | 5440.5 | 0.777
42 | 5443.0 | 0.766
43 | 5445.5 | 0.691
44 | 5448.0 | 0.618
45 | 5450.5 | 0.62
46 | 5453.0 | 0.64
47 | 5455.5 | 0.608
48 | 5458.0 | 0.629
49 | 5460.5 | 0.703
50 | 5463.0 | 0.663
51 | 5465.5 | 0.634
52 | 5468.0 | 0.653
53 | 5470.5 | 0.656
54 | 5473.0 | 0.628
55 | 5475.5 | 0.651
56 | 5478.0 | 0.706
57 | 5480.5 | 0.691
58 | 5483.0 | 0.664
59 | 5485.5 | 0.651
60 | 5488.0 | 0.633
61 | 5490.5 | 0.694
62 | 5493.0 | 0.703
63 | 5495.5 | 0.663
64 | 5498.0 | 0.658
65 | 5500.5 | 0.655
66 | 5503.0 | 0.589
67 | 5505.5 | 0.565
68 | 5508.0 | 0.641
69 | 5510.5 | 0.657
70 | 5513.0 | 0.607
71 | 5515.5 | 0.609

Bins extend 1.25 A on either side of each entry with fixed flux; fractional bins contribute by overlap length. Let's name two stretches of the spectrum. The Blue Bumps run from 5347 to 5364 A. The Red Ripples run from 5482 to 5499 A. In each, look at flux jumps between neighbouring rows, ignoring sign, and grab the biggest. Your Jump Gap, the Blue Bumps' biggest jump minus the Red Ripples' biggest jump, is 0.063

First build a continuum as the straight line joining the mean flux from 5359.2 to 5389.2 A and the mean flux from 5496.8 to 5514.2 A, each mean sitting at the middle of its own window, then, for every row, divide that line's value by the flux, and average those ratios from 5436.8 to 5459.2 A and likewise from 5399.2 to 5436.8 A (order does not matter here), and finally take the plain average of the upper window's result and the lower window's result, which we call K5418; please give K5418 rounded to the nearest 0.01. 0.94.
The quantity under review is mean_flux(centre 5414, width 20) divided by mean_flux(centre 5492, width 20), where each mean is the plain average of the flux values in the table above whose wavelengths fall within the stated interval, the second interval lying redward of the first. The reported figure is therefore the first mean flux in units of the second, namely 1.15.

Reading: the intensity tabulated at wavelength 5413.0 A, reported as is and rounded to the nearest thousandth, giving 0.773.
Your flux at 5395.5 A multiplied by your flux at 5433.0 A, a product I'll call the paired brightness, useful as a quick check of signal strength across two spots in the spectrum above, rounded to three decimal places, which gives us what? 0.516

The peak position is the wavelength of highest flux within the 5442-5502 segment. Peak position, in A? 5443.0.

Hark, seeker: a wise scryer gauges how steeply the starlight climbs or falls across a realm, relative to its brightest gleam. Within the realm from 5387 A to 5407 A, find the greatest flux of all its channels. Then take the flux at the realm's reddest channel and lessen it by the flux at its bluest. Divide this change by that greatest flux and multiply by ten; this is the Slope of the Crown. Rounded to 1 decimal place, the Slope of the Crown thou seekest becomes -1.8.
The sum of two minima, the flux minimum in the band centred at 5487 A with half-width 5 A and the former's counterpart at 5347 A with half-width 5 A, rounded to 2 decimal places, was 1.21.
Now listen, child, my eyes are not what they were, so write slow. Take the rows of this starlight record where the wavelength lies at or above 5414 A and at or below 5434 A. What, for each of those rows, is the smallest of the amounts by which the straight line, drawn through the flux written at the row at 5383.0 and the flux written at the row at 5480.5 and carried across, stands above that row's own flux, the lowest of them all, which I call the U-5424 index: -0.14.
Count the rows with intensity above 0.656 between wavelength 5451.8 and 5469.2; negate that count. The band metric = -2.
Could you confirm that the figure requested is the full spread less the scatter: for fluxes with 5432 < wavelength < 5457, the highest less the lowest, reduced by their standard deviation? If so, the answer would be 0.10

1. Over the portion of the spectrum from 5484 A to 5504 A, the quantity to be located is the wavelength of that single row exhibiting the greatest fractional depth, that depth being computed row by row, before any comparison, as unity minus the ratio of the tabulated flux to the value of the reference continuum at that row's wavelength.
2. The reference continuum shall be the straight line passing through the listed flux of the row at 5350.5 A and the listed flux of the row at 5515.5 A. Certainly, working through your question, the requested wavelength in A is 5503.0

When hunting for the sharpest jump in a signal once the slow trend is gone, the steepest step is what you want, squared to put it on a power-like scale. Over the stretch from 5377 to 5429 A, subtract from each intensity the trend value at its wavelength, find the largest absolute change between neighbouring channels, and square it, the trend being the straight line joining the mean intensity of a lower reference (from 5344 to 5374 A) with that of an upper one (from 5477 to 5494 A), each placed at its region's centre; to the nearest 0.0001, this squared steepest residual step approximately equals 0.0067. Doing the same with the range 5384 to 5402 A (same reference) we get 0.0021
